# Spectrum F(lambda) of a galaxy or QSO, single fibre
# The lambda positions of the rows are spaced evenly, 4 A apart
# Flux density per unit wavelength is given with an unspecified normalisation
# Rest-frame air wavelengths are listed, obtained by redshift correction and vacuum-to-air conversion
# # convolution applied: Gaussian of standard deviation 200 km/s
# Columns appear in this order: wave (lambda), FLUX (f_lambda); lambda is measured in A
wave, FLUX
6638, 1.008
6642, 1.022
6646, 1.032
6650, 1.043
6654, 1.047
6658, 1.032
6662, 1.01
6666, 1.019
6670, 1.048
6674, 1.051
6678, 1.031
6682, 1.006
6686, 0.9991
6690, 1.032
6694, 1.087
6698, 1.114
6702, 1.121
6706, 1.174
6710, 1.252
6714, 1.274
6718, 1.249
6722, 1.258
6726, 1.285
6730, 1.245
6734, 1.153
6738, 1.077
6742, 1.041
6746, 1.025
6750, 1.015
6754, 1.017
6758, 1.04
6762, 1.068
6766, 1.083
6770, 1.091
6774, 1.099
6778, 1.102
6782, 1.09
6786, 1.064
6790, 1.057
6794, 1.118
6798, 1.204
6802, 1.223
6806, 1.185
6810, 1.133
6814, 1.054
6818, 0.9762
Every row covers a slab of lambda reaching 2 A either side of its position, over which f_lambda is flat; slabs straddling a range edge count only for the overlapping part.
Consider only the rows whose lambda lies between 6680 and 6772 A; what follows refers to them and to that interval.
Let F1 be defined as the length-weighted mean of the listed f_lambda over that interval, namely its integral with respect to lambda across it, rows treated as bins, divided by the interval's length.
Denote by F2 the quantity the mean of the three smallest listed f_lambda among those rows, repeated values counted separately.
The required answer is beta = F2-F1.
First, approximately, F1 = 1.12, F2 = 1.01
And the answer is -0.111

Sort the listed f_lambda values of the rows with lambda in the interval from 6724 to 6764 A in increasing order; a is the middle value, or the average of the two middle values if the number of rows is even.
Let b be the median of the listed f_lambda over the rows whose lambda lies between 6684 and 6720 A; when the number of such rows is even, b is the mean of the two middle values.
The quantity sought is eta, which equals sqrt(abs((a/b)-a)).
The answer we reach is 0.337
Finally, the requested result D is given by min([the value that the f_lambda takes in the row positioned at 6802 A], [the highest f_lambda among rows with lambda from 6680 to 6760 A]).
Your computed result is 1.22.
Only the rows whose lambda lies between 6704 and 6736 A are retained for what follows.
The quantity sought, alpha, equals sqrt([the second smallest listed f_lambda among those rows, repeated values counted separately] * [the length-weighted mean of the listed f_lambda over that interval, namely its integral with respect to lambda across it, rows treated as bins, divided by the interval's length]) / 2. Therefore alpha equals 0.602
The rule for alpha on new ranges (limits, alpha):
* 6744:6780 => 0.519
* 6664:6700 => 0.512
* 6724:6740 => 0.586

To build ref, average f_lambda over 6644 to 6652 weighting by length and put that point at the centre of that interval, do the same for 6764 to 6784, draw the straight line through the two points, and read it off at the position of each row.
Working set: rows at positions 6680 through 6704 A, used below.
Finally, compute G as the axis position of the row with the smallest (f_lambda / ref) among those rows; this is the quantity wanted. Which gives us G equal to 6686 A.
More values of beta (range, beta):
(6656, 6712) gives -0.065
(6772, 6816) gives -0.062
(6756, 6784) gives -0.018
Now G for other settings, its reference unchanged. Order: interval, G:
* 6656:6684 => 6682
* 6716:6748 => 6746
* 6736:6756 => 6750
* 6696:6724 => 6698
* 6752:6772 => 6754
